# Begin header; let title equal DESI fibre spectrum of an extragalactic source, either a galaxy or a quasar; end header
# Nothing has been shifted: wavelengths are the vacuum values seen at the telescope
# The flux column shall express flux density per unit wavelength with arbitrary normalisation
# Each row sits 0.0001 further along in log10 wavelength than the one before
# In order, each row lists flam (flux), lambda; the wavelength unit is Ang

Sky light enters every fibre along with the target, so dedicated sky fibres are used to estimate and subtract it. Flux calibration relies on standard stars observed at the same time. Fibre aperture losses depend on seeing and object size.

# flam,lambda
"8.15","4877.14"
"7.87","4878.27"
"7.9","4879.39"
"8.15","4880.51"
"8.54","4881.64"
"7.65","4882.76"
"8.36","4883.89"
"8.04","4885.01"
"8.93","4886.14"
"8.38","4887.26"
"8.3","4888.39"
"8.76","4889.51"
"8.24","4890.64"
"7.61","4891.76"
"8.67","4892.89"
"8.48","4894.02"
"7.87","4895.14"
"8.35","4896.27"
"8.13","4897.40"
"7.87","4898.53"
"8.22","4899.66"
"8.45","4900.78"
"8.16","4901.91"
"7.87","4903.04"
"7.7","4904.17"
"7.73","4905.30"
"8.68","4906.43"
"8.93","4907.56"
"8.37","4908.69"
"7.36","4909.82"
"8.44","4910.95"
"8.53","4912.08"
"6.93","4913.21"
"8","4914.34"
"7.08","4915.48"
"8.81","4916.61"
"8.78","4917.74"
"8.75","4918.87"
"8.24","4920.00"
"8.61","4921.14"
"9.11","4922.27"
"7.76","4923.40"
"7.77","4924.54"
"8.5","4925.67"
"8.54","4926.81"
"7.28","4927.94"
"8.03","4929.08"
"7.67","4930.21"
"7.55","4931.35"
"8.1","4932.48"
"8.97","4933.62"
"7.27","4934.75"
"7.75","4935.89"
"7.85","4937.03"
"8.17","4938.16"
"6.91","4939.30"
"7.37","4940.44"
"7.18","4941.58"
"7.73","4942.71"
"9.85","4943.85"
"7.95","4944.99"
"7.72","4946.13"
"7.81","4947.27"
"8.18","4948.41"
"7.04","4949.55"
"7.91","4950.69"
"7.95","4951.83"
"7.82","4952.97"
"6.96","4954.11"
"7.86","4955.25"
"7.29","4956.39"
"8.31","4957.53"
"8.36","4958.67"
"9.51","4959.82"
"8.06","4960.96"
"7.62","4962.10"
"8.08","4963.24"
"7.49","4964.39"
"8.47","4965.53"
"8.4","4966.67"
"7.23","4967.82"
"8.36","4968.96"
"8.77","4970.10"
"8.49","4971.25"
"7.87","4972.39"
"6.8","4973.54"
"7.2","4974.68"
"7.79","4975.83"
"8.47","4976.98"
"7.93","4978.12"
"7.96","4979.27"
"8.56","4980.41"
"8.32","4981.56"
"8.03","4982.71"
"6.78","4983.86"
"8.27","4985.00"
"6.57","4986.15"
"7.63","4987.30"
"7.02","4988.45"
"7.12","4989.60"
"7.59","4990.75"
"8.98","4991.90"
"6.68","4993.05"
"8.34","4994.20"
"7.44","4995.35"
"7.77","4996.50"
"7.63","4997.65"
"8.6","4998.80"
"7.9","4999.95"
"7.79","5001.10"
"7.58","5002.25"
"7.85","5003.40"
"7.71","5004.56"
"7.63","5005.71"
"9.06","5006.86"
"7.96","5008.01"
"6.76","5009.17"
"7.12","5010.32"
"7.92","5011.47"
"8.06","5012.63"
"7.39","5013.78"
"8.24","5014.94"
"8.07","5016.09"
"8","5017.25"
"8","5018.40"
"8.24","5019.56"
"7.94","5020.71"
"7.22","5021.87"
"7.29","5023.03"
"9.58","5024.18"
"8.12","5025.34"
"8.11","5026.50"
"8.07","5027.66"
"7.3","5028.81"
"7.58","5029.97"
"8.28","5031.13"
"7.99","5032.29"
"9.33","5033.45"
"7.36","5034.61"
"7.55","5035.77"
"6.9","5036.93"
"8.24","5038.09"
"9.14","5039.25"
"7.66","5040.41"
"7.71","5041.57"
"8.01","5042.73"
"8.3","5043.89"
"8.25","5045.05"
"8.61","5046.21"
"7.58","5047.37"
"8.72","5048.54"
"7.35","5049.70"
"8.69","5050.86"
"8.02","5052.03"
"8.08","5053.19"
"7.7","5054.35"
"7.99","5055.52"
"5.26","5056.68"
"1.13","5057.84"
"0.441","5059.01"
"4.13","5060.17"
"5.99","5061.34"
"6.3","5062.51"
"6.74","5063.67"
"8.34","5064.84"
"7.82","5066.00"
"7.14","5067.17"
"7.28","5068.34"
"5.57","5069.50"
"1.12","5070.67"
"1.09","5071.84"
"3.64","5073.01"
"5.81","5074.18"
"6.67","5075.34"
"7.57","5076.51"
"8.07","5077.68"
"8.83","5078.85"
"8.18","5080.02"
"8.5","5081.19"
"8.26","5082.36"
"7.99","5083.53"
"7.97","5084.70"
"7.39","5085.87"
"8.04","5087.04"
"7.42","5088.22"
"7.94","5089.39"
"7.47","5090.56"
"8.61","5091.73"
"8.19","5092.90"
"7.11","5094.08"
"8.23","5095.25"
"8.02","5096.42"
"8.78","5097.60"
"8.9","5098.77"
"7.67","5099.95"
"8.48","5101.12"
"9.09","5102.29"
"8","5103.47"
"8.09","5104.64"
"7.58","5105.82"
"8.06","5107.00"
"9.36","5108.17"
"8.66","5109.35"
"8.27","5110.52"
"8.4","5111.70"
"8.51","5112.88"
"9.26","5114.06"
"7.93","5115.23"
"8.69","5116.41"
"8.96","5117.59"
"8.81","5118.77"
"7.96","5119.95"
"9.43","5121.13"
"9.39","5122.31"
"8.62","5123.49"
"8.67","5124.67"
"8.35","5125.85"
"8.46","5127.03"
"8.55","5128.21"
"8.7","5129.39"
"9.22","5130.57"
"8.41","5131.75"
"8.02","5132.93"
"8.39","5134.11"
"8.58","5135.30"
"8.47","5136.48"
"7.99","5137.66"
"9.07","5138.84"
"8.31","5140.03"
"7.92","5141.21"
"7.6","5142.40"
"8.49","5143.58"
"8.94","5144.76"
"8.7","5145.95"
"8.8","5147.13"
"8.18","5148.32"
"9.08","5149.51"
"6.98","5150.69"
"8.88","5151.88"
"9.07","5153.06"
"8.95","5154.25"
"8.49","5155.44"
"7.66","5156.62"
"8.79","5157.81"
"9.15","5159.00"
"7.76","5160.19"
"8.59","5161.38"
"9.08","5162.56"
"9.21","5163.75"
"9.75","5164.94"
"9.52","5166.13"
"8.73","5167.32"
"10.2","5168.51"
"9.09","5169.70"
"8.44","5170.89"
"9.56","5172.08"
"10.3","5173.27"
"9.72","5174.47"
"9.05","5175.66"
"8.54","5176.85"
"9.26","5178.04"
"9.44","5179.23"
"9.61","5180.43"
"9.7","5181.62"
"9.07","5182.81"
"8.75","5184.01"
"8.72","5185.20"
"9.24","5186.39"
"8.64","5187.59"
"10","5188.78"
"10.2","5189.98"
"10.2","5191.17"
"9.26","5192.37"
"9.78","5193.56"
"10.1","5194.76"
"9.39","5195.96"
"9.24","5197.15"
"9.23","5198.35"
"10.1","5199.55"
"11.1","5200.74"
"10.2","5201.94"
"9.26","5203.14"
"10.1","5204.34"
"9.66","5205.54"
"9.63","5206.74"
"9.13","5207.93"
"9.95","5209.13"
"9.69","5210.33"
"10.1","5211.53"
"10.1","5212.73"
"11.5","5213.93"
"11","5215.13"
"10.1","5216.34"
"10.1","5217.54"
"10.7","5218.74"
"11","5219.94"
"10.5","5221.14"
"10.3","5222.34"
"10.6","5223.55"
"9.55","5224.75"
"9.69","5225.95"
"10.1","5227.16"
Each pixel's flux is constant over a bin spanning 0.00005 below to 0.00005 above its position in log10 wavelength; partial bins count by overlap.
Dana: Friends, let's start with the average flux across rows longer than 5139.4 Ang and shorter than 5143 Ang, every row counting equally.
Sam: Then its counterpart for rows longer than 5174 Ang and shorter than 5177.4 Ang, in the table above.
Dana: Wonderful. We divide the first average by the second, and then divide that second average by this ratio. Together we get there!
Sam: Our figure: 10.4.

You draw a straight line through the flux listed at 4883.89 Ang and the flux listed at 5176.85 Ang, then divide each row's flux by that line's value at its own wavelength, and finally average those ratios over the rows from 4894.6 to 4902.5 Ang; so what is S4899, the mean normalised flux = 0.97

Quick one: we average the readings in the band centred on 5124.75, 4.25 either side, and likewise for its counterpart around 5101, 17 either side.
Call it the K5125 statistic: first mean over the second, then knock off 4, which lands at -2.93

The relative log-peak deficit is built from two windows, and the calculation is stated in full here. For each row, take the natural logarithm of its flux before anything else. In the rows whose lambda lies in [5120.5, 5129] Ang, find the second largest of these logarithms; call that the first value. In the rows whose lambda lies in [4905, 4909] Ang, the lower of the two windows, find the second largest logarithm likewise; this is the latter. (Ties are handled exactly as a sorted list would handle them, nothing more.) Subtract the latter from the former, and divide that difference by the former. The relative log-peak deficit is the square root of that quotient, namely 0.19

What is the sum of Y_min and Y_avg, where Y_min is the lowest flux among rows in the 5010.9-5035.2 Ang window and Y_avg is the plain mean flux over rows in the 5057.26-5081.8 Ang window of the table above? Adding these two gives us 13.0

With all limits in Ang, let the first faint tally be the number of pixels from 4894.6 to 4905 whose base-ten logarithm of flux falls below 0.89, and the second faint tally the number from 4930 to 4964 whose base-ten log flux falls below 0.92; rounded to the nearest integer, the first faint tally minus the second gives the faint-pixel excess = -25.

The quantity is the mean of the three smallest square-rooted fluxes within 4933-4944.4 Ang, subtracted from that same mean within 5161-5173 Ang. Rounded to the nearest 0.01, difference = 0.26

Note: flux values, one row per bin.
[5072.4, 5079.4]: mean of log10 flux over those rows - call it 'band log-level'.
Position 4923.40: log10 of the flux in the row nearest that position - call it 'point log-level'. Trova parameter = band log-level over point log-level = 0.91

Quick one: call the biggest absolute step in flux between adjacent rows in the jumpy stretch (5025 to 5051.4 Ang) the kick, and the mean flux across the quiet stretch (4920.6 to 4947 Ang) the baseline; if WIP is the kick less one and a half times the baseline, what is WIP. -10.0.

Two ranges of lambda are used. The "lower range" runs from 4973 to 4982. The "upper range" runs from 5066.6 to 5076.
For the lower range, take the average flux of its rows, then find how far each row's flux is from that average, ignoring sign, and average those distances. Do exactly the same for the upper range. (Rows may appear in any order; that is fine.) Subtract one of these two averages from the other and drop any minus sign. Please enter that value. 1.67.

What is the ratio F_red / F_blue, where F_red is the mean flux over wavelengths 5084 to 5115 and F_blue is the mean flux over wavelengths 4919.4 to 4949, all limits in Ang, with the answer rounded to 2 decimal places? 1.03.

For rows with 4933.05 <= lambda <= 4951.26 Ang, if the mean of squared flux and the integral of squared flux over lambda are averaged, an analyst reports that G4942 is 597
